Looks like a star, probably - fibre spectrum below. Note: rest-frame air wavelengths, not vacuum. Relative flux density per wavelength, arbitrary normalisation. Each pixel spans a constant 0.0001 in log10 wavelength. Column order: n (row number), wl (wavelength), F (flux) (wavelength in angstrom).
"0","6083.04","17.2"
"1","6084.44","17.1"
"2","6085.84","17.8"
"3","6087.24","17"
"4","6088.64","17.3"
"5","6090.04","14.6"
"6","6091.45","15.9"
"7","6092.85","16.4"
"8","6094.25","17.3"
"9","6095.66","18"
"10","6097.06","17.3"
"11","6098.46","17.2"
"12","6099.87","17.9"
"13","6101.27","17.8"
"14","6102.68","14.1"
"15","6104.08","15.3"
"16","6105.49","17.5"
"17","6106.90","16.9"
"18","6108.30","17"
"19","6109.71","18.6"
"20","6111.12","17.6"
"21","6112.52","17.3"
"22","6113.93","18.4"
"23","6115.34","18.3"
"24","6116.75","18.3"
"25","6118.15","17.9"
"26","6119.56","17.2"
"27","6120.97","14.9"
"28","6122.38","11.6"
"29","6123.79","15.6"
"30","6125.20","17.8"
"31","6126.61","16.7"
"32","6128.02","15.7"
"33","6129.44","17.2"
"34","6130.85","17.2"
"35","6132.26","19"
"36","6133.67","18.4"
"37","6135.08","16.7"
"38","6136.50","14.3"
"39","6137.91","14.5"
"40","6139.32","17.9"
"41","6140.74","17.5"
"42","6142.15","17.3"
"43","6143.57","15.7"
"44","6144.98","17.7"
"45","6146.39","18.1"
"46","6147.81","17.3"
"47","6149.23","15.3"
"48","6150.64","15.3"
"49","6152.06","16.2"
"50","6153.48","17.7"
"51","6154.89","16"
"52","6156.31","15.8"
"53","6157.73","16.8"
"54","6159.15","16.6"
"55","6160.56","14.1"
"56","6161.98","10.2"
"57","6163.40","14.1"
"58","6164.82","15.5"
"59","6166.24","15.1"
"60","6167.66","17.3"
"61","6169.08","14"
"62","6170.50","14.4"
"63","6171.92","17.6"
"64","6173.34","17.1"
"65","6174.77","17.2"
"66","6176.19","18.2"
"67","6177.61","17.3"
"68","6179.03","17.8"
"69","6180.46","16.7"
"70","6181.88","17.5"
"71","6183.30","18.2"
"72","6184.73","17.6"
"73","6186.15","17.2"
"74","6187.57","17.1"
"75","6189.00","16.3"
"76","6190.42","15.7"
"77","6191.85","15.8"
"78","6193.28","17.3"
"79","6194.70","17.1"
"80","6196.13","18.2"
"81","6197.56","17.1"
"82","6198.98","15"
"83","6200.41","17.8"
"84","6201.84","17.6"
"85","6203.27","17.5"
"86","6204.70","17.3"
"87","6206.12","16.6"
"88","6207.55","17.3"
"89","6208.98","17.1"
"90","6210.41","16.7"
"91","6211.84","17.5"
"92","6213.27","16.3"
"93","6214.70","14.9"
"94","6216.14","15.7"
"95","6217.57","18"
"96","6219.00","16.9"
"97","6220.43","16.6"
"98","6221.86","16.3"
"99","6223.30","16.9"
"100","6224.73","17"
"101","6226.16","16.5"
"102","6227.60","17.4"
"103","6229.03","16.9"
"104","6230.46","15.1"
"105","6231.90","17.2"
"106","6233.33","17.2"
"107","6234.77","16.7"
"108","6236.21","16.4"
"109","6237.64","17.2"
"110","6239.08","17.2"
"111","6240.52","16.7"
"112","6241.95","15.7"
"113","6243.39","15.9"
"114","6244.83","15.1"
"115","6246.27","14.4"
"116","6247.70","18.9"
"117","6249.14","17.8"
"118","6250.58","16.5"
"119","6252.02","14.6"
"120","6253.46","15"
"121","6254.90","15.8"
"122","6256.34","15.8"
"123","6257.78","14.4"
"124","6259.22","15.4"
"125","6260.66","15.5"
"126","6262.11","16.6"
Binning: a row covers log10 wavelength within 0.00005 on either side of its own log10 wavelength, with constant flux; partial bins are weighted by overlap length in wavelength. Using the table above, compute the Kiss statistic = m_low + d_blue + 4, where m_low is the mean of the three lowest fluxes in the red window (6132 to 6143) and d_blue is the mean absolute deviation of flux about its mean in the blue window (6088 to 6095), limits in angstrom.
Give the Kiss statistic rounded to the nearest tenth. 20.0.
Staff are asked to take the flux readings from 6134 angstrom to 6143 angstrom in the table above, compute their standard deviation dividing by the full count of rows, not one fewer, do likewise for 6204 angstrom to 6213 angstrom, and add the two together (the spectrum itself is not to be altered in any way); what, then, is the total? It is 1.76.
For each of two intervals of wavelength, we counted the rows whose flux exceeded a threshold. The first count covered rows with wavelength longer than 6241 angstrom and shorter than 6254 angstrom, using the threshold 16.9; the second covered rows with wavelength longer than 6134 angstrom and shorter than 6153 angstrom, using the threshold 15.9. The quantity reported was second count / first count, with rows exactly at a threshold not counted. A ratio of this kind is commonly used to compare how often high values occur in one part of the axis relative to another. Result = 4.0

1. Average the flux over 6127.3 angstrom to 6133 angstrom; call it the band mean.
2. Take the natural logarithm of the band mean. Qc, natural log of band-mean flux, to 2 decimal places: 2.85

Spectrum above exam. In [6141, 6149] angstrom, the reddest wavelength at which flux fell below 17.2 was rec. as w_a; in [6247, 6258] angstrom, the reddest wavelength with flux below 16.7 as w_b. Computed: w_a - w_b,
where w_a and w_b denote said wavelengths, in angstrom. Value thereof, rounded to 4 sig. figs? -114.2 angstrom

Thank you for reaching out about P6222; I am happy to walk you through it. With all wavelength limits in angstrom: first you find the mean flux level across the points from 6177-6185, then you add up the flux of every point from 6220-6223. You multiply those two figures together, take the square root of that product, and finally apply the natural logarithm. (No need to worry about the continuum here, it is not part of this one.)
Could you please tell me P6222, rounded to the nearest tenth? 3.2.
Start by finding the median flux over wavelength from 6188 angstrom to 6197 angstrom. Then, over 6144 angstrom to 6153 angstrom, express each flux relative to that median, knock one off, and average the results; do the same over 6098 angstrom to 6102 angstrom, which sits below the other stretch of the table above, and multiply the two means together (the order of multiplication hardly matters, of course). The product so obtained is -0.0002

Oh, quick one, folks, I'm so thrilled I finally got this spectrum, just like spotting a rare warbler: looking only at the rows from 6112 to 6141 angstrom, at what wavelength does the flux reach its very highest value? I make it 6132.26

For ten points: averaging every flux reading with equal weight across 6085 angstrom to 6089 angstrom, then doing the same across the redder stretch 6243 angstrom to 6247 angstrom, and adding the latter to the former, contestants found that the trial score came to 32.5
